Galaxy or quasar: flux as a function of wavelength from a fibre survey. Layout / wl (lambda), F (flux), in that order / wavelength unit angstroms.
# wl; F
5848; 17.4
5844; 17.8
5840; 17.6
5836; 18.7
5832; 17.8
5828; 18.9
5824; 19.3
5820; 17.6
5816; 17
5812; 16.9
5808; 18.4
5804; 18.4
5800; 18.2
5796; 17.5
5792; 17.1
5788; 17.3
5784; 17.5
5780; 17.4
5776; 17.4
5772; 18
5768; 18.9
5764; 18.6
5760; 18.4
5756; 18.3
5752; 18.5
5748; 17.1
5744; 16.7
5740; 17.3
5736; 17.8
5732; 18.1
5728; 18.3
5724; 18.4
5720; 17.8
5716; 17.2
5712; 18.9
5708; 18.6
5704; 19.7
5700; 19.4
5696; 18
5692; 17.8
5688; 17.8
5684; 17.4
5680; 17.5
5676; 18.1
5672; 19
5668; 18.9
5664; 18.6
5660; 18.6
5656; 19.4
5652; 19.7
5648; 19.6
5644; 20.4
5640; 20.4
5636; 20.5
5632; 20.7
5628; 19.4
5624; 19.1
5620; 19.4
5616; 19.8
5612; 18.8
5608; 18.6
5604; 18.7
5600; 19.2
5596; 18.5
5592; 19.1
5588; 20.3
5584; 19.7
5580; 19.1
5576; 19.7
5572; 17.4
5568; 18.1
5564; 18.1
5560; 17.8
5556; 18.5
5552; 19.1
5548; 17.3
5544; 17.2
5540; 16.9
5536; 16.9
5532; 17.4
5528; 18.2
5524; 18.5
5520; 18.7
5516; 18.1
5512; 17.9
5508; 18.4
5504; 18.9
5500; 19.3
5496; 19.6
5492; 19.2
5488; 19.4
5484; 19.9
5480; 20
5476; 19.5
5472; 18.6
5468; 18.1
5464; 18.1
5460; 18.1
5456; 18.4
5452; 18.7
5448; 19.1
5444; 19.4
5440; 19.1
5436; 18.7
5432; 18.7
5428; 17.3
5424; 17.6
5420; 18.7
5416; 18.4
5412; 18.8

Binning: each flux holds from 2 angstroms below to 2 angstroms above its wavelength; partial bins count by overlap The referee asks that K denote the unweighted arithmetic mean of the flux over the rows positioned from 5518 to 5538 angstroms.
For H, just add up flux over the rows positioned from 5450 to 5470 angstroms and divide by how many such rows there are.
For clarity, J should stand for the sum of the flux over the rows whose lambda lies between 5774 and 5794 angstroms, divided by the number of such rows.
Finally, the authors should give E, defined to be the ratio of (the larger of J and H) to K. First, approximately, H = 18.3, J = 17.3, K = 17.9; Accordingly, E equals 1.02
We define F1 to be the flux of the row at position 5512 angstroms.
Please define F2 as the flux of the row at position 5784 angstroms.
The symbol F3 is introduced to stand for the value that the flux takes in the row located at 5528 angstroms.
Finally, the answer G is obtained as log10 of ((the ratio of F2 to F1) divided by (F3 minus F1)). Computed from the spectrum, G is 0.51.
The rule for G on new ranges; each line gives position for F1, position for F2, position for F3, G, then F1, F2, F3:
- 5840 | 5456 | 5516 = 0.32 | 17.6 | 18.4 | 18.1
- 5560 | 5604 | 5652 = -0.26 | 17.8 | 18.7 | 19.7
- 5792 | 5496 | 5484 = -0.39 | 17.1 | 19.6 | 19.9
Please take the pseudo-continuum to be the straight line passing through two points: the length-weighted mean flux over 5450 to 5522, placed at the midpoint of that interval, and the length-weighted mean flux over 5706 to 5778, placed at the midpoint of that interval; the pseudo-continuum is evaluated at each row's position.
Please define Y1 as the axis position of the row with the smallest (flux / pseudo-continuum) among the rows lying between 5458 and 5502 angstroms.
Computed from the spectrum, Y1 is 5460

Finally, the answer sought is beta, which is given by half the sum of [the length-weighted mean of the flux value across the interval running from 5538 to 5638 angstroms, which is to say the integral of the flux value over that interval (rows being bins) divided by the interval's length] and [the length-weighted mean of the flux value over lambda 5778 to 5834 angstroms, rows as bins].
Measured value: 18.3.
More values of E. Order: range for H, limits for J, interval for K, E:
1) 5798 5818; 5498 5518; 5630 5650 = 0.91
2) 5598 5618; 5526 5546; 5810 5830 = 1.06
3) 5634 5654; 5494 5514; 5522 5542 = 1.14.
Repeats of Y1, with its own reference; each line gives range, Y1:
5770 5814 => 5812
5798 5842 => 5812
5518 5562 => 5536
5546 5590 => 5548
